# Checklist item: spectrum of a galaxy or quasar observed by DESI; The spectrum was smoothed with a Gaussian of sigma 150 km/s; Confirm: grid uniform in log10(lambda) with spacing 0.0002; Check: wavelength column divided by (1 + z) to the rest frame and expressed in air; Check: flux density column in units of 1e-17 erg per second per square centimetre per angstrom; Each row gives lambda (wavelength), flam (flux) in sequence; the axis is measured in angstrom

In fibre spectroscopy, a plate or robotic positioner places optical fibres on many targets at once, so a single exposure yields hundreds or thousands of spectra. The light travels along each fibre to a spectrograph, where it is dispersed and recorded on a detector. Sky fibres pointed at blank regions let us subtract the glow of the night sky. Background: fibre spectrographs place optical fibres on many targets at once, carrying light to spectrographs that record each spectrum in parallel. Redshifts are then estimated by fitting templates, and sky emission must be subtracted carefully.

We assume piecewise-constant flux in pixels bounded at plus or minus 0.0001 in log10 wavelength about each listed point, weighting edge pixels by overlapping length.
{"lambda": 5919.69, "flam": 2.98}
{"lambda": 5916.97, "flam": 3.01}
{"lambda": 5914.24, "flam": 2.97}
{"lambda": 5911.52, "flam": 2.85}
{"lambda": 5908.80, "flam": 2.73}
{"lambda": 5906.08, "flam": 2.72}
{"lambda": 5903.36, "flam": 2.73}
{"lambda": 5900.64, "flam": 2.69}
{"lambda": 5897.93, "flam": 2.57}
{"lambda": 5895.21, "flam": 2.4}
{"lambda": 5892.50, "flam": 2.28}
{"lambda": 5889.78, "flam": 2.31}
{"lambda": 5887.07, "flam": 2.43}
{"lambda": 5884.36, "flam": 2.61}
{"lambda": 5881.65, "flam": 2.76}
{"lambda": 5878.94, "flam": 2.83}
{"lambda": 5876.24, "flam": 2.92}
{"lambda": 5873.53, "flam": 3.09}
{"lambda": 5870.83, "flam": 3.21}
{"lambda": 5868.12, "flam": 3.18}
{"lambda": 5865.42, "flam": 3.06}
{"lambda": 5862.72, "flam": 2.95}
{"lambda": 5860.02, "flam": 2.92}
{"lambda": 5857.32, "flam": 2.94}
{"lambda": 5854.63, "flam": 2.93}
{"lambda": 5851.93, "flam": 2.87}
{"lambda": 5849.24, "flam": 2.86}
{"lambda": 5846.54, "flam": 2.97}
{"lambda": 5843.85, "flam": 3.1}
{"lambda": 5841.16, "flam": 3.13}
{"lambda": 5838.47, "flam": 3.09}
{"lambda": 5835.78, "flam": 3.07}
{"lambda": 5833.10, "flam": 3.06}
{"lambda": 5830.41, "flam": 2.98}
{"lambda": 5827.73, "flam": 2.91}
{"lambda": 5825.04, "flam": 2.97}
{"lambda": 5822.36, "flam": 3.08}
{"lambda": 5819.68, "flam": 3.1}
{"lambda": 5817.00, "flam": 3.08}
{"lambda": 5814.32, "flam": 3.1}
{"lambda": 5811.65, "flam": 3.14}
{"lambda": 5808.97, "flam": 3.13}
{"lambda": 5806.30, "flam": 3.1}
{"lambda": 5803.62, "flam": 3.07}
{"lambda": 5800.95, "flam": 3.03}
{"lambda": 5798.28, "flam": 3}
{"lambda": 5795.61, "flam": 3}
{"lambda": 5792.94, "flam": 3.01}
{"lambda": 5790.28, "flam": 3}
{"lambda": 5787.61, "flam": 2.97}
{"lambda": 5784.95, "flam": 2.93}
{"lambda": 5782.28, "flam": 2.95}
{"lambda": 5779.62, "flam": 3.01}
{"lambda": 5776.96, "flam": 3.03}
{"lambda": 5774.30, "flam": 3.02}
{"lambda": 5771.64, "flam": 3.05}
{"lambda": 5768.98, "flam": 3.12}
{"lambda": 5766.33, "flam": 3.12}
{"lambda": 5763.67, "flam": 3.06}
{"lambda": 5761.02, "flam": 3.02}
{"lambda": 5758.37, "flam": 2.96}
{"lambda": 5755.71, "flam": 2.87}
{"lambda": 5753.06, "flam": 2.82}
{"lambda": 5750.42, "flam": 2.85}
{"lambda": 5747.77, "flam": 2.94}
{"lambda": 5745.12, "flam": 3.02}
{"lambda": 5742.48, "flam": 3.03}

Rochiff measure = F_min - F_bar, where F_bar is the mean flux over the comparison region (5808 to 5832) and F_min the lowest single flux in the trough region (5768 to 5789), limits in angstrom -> -0.12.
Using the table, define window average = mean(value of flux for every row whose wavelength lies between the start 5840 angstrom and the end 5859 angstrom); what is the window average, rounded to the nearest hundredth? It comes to 2.97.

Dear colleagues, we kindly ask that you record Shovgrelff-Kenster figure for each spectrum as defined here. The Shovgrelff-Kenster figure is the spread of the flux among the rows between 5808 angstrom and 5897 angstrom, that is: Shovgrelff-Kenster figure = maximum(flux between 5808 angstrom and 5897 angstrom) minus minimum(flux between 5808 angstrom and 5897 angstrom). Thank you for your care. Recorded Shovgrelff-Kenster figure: 0.93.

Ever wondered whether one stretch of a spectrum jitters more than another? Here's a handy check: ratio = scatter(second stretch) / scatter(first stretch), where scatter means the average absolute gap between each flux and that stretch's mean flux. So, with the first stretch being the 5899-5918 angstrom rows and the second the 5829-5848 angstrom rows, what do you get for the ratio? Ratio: 0.42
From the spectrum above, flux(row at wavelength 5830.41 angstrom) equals 2.98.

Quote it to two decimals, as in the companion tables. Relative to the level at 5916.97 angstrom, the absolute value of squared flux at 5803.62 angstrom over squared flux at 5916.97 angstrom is 1.04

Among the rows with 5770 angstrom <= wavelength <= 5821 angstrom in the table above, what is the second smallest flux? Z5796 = 2.95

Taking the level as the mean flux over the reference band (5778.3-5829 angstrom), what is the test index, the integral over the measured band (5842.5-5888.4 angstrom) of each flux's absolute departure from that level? 7.7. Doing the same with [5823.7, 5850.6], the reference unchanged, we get 2.0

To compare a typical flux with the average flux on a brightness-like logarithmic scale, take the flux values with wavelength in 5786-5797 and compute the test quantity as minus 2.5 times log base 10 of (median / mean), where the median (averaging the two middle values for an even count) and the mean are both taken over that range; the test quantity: -0.002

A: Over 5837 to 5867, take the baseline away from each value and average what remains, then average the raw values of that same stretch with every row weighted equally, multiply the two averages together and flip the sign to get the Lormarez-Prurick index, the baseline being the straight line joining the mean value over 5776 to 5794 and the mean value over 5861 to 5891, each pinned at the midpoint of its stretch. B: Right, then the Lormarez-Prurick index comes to -0.29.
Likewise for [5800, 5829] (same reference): -0.38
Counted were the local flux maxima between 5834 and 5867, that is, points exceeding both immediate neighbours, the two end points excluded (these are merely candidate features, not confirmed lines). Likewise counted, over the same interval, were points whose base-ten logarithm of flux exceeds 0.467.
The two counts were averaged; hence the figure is 5.0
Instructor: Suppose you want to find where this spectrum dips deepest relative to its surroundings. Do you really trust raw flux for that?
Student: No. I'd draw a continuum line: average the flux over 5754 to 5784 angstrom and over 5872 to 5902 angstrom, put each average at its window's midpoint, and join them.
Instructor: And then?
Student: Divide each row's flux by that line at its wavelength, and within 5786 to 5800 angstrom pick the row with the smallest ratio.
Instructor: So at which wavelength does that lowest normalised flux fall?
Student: 5787.61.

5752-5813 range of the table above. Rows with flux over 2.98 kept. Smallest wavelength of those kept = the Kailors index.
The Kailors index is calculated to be 5761.02 angstrom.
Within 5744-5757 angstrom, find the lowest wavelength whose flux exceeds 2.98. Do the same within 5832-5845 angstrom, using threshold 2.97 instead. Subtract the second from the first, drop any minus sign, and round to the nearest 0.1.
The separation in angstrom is 88.0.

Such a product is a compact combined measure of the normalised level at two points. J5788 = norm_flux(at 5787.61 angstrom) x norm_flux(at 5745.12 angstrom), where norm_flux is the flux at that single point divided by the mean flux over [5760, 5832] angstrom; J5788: 0.97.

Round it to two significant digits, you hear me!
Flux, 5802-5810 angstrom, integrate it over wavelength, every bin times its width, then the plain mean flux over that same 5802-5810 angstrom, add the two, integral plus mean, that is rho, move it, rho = 28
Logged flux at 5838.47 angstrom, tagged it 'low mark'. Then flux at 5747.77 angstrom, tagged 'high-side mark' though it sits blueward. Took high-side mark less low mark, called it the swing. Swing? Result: -0.15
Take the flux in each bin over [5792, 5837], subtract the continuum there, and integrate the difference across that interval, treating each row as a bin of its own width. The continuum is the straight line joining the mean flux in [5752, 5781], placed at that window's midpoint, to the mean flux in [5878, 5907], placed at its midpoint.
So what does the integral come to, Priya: 9.4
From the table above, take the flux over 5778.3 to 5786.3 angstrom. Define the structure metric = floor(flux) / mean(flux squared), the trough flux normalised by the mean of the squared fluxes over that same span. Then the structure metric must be 0.334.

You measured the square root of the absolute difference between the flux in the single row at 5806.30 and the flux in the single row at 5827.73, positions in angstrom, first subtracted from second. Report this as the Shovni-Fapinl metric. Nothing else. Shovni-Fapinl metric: 0.44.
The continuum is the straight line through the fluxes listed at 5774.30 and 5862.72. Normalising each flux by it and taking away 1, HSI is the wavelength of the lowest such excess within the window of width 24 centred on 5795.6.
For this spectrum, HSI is 5784.95 angstrom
